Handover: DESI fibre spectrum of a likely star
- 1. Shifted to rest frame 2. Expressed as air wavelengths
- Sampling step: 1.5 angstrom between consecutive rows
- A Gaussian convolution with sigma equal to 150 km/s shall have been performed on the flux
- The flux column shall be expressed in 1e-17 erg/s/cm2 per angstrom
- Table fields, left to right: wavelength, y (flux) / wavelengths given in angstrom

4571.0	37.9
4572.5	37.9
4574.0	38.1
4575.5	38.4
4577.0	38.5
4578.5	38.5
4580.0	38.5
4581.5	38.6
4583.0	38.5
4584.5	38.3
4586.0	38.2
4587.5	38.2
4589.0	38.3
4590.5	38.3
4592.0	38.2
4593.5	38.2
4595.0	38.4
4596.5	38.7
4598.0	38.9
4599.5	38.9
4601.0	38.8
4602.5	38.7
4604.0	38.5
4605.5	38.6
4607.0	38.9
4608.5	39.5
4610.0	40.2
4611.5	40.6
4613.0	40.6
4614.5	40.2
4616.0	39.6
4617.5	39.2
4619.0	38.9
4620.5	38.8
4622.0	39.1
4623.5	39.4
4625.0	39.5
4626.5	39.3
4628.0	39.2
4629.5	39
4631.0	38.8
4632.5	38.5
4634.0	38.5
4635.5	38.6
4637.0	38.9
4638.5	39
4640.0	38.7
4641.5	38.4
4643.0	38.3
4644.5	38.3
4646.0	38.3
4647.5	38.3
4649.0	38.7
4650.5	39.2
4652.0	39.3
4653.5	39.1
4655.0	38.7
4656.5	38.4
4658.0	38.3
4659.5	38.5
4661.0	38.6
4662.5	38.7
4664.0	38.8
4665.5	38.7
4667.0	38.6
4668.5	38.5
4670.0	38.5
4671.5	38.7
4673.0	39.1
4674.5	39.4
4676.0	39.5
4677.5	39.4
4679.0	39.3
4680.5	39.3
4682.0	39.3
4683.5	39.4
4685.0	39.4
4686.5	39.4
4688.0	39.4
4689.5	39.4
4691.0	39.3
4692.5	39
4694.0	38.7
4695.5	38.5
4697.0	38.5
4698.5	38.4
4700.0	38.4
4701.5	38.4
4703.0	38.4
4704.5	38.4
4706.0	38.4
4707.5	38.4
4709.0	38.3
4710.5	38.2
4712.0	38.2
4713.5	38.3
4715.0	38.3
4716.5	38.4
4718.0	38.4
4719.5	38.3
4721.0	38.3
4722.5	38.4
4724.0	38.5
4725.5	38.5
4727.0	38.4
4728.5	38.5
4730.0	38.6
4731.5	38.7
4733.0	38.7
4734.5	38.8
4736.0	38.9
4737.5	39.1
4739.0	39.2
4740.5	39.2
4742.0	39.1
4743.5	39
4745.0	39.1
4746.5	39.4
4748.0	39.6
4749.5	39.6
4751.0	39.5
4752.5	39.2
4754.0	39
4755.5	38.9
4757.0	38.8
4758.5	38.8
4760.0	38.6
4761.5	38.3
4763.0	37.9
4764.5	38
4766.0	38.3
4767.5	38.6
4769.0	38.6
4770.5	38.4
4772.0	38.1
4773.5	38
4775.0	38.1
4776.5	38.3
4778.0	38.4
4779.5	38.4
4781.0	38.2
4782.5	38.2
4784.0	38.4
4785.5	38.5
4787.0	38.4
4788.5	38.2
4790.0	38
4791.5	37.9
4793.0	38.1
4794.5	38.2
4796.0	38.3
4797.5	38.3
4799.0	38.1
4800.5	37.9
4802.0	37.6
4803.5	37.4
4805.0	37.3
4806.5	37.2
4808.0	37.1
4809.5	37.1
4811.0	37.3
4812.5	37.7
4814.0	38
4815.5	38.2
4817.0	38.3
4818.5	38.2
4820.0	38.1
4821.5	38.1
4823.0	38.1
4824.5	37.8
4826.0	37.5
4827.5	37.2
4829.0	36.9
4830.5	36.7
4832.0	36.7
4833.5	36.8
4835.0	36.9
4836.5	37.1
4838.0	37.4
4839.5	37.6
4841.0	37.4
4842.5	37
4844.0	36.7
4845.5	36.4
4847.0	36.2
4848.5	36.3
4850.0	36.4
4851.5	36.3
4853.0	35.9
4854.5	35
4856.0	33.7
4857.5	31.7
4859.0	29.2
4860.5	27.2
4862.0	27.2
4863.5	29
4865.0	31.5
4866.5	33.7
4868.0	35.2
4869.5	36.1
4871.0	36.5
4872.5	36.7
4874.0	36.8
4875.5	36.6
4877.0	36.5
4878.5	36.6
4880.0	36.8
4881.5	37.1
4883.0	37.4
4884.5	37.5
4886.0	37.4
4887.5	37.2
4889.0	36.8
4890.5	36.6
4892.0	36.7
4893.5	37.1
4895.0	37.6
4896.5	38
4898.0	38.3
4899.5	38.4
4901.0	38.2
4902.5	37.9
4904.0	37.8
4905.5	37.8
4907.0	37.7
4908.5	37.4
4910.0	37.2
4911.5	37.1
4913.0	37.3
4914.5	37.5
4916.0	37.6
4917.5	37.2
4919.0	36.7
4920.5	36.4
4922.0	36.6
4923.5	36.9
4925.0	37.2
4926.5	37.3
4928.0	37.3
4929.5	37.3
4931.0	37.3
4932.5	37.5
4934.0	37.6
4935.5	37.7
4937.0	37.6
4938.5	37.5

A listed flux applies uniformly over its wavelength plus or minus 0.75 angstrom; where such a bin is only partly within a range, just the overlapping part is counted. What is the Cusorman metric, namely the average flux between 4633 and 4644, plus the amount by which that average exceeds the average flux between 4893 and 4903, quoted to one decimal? 39.3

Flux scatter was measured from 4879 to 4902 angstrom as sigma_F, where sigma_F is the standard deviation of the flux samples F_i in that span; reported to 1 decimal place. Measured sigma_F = 0.6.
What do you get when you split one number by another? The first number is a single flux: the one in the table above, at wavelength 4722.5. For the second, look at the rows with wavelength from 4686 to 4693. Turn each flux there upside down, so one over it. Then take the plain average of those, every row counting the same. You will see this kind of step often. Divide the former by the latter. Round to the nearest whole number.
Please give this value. 1509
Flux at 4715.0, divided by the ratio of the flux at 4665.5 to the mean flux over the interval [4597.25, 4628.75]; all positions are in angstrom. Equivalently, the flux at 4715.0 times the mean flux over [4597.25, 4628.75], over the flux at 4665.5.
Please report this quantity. 38.9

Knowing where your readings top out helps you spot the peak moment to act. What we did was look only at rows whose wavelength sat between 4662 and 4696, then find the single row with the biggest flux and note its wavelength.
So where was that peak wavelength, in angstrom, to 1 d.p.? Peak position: 4676.0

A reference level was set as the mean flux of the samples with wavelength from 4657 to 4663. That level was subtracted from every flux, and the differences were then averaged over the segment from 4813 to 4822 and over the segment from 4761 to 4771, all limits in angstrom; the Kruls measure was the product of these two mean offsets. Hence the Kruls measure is 0.08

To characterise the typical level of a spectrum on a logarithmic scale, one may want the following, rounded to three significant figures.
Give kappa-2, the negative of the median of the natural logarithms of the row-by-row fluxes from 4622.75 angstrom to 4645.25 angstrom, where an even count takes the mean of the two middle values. -3.66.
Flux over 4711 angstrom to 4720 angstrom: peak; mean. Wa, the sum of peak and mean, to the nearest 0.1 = 76.7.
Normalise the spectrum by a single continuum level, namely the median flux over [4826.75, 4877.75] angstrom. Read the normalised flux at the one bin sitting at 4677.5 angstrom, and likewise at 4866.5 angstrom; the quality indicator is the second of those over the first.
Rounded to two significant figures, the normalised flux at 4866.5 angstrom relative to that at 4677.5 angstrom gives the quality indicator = 0.86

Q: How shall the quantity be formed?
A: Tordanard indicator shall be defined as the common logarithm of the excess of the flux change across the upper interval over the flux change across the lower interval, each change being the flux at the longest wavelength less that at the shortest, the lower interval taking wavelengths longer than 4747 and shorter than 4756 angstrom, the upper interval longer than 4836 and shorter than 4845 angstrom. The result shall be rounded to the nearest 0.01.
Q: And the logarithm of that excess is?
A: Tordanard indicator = -0.52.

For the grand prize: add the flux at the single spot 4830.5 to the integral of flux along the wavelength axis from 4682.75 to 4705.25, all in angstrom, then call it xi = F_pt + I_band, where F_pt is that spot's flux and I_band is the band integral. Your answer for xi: 911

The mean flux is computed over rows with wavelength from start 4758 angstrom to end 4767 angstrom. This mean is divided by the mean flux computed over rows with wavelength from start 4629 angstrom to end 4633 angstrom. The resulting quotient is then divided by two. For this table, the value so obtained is 0.494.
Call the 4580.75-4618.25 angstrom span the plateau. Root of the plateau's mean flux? 6.24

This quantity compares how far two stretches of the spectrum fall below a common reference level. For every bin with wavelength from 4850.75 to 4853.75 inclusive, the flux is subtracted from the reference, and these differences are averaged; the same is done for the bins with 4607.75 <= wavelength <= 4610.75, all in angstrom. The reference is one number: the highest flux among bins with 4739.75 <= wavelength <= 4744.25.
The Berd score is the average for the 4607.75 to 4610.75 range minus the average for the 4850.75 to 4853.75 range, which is -4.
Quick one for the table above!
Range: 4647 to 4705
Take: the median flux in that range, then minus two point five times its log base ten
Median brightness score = -3.97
